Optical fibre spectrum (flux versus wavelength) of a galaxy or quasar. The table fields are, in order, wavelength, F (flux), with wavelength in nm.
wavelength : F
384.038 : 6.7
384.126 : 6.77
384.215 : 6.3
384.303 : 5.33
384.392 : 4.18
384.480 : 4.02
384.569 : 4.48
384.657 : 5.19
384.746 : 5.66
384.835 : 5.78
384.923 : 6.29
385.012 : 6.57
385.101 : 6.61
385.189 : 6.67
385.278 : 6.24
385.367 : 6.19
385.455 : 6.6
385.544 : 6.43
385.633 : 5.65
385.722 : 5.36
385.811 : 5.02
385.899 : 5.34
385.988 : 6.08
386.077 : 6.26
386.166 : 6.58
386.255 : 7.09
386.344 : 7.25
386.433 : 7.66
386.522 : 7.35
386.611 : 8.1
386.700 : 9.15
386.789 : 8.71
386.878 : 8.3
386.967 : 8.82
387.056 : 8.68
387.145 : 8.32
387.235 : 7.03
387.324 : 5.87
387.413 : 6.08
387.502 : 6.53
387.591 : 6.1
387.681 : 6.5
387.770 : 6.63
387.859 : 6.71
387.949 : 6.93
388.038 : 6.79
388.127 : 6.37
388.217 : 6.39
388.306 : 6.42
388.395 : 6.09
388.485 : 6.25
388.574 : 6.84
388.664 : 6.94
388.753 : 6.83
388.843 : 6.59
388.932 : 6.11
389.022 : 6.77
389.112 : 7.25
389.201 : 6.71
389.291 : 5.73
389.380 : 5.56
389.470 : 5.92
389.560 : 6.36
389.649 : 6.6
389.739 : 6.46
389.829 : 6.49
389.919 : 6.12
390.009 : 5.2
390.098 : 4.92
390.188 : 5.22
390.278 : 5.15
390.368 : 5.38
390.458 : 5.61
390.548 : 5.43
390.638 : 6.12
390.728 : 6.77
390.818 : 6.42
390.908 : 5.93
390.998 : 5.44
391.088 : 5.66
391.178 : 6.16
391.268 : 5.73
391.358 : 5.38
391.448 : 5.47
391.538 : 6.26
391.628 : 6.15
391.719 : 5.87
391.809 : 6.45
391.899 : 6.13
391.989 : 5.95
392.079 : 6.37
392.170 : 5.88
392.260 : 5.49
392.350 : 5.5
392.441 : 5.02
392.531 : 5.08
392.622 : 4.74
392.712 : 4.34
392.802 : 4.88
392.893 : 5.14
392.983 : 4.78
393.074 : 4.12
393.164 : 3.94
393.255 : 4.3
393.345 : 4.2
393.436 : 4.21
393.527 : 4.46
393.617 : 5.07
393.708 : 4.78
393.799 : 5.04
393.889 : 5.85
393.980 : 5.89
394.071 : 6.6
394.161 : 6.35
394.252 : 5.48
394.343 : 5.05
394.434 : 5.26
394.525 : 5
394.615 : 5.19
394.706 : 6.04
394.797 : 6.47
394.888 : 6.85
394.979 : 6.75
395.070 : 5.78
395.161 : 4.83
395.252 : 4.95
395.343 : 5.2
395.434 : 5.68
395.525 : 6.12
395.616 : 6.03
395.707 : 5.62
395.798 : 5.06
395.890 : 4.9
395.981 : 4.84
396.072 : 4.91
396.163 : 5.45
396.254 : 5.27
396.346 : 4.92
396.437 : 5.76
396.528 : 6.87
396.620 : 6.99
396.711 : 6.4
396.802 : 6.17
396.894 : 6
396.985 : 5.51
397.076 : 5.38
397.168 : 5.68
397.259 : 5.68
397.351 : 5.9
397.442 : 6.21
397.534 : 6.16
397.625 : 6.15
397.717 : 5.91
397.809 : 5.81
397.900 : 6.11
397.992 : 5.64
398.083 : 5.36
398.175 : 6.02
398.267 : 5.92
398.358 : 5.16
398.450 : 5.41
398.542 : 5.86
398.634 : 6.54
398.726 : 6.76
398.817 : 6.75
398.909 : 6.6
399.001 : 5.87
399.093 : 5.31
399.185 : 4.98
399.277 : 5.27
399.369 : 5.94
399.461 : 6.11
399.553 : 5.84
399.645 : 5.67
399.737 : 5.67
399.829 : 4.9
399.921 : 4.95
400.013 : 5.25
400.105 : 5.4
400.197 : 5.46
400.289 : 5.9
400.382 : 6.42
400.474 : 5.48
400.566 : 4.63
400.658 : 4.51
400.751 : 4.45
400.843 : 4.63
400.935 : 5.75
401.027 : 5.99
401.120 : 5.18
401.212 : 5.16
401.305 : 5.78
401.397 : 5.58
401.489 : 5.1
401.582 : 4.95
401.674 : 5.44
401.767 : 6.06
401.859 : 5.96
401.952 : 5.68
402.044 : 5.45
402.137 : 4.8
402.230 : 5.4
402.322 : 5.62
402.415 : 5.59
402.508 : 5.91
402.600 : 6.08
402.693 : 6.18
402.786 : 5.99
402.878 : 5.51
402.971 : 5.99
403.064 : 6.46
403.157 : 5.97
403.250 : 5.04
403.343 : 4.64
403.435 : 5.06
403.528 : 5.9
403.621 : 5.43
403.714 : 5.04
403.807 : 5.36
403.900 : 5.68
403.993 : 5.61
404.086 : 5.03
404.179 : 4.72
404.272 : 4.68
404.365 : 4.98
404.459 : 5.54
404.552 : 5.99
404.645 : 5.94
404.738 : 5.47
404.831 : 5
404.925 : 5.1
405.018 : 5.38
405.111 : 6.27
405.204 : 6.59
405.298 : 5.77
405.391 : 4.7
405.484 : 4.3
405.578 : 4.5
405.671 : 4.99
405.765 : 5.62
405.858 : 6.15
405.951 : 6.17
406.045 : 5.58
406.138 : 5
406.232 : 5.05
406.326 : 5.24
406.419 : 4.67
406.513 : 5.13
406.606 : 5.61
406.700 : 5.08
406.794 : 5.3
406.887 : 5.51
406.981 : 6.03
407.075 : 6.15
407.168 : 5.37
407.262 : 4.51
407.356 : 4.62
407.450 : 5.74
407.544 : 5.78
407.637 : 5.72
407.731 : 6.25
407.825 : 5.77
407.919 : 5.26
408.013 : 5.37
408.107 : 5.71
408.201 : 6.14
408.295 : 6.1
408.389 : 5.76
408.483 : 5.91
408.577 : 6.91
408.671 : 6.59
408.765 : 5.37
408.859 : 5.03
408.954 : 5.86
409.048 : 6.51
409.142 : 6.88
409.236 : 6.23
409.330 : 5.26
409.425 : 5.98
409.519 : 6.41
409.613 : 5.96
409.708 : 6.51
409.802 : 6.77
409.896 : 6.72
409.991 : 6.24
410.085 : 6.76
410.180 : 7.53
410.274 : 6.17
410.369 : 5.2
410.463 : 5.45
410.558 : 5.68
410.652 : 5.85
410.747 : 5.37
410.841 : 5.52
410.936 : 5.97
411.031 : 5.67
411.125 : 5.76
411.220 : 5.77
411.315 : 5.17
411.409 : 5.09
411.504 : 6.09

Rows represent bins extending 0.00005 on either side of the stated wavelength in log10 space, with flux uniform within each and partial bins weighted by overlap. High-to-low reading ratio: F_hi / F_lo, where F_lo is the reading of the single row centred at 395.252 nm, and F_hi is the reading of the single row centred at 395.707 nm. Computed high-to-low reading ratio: 1.14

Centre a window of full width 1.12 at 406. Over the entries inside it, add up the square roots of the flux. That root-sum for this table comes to 27.3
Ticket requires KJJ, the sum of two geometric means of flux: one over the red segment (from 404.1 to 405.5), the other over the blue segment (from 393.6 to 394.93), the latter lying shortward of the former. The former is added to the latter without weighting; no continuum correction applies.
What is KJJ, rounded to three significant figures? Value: 10.9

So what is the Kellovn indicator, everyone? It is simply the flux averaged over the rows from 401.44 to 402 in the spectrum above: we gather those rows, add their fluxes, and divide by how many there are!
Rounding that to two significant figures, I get 5.5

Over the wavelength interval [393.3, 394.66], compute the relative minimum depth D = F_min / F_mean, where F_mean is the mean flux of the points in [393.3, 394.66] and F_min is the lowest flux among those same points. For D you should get 0.80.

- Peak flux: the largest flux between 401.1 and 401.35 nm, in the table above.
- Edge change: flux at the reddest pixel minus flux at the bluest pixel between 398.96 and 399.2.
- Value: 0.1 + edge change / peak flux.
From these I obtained -0.054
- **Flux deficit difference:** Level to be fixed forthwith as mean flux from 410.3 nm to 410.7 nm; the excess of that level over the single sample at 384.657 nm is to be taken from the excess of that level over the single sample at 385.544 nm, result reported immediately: -1.2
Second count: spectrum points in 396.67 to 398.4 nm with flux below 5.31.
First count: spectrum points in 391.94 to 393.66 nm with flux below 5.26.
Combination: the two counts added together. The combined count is 15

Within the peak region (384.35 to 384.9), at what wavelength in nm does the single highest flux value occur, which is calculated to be 384.835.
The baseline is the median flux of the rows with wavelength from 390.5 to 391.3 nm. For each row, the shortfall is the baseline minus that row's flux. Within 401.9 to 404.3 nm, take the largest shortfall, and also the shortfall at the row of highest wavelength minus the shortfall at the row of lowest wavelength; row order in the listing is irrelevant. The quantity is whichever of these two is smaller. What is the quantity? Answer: 1.0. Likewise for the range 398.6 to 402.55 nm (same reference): 0.6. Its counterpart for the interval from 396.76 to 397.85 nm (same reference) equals 0.4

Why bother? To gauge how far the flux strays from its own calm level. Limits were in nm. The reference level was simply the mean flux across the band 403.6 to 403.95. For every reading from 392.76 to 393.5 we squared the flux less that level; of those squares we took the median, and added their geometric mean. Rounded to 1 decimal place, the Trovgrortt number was 1.9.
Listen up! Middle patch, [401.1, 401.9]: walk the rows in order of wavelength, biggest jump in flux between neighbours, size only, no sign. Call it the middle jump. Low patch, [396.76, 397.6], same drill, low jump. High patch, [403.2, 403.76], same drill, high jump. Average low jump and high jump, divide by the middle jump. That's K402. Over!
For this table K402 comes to 1.07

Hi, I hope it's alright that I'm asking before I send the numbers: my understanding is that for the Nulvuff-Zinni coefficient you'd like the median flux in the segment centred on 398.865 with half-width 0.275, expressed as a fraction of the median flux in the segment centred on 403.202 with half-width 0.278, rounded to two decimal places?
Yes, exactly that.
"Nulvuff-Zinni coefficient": 1.19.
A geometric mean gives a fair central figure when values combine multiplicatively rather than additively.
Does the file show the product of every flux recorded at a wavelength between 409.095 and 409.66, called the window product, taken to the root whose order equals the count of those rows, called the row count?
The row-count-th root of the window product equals 6.10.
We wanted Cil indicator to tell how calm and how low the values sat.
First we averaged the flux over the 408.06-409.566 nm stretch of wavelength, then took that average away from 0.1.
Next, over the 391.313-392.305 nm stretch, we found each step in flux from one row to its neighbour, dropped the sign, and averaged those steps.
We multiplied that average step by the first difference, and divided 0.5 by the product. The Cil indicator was -0.231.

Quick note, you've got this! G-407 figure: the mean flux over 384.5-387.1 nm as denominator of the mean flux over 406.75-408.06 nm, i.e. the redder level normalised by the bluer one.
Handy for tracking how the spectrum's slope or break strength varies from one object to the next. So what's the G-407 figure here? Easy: 0.83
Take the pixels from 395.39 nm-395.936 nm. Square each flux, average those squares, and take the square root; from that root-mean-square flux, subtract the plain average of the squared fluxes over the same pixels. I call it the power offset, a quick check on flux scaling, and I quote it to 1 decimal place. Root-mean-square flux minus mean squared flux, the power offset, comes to -25.6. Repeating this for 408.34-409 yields -29.4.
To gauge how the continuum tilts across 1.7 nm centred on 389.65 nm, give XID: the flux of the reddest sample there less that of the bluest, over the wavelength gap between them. -0.6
